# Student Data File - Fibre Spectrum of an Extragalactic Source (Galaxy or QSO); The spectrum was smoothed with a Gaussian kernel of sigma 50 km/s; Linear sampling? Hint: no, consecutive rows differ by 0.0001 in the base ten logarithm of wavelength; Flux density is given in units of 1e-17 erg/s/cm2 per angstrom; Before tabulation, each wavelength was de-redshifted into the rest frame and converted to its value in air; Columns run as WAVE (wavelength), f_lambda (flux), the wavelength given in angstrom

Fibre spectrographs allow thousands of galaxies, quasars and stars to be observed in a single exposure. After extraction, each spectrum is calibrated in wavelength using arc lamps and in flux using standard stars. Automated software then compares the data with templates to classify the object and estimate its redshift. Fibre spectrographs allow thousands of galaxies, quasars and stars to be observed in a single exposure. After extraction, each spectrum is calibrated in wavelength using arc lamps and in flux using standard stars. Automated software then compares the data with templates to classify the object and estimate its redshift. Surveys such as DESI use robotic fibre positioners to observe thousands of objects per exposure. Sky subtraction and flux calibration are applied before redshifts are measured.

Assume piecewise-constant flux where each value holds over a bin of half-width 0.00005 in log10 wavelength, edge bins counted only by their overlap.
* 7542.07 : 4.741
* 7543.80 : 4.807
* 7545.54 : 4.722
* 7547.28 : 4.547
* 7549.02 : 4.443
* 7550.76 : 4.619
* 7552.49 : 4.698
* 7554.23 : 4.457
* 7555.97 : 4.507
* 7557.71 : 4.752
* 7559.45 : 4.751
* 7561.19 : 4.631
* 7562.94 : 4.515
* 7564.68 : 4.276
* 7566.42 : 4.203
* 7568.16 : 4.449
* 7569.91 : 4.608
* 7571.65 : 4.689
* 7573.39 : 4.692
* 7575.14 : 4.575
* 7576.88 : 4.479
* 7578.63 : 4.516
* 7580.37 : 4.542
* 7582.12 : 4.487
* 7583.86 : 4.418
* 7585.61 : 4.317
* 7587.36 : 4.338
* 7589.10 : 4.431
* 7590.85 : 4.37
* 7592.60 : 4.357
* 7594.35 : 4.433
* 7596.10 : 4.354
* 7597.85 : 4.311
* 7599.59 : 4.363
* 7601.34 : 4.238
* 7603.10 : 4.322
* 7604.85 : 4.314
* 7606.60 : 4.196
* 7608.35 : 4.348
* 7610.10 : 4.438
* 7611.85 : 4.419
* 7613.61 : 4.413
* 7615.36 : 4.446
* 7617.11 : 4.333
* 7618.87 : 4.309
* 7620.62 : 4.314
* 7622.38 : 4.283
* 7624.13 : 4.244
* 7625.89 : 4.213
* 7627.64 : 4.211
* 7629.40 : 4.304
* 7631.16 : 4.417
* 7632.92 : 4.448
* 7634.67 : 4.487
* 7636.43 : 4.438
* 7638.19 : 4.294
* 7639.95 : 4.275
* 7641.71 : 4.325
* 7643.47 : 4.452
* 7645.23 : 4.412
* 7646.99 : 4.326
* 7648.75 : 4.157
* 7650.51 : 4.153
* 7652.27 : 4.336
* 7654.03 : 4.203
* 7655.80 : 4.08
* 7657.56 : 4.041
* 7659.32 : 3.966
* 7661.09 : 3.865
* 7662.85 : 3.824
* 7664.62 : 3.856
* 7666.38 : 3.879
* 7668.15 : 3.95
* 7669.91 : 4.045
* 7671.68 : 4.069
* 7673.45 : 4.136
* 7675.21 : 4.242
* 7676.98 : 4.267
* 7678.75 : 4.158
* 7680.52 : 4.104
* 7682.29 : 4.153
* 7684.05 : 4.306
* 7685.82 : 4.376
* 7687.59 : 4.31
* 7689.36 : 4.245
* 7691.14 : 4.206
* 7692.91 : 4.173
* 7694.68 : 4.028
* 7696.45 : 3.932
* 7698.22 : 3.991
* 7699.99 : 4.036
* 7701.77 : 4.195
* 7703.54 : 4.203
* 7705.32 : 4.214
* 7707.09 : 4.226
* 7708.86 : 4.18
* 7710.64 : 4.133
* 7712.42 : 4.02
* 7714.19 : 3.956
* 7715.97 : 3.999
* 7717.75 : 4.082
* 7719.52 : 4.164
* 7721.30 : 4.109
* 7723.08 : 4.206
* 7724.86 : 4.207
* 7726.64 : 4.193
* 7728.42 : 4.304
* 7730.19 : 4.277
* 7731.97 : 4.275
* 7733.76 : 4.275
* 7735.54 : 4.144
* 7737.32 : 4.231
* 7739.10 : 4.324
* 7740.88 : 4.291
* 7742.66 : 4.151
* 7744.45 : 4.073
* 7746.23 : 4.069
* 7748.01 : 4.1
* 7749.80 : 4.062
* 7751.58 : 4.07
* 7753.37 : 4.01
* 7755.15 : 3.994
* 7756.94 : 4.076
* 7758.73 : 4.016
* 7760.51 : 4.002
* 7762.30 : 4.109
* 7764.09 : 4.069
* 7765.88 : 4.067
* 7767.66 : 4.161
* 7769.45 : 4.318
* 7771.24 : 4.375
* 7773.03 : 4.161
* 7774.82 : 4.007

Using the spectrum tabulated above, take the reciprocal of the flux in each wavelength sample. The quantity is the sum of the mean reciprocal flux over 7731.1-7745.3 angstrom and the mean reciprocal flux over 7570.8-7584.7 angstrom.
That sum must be 0.457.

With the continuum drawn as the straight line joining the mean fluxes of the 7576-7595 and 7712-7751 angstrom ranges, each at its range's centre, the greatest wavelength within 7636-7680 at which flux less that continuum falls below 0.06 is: 7678.75 angstrom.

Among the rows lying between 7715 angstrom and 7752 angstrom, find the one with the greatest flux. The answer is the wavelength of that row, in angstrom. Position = 7739.10 angstrom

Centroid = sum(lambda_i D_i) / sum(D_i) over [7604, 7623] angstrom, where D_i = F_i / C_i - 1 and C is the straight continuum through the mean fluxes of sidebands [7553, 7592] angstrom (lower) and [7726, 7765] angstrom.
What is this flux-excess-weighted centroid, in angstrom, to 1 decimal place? 7612.7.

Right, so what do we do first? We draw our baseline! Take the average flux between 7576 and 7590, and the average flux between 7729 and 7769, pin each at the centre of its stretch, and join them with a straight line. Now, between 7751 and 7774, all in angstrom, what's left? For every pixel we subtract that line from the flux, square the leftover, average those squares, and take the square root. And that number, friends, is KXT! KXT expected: 0.12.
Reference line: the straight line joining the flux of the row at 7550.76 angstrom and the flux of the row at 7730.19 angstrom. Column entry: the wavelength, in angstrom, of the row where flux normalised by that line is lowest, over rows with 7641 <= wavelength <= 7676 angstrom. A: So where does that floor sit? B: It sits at 7662.85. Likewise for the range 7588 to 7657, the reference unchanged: 7655.80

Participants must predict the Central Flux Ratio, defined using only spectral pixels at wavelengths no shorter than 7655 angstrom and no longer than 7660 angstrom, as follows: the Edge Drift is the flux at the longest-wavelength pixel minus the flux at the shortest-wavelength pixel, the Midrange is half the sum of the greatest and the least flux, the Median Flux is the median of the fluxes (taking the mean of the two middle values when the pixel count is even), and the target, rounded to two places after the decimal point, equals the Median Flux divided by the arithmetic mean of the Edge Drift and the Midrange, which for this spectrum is 2.07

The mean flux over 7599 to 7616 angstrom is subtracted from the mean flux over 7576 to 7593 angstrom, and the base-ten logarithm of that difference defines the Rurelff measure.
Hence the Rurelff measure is -1.1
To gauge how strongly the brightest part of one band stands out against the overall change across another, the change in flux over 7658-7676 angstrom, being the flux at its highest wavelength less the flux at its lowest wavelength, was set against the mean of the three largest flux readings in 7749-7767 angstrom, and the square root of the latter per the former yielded 4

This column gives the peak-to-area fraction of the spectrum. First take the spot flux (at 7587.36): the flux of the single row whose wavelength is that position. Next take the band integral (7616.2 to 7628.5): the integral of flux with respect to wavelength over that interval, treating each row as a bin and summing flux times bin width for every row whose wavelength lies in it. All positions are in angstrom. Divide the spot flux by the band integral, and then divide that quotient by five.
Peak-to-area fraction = 0.0165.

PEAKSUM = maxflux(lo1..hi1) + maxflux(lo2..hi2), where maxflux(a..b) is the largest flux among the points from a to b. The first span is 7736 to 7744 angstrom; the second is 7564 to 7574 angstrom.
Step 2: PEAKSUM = 9.02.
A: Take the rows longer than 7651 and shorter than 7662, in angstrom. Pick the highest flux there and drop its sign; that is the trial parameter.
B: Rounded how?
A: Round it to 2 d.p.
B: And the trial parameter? 4.34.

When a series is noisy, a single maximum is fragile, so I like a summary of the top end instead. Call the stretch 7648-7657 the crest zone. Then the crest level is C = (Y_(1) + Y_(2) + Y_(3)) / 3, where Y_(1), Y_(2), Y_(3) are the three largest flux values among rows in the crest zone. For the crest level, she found 4.23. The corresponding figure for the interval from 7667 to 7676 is 4.15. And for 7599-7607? 4.33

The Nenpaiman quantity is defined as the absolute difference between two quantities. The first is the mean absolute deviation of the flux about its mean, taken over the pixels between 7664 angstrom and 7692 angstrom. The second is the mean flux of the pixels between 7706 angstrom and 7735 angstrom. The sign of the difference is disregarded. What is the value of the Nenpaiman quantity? 4.042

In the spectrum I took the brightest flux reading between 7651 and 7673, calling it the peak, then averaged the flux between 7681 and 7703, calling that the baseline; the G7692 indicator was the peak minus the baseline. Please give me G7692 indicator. 0.17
